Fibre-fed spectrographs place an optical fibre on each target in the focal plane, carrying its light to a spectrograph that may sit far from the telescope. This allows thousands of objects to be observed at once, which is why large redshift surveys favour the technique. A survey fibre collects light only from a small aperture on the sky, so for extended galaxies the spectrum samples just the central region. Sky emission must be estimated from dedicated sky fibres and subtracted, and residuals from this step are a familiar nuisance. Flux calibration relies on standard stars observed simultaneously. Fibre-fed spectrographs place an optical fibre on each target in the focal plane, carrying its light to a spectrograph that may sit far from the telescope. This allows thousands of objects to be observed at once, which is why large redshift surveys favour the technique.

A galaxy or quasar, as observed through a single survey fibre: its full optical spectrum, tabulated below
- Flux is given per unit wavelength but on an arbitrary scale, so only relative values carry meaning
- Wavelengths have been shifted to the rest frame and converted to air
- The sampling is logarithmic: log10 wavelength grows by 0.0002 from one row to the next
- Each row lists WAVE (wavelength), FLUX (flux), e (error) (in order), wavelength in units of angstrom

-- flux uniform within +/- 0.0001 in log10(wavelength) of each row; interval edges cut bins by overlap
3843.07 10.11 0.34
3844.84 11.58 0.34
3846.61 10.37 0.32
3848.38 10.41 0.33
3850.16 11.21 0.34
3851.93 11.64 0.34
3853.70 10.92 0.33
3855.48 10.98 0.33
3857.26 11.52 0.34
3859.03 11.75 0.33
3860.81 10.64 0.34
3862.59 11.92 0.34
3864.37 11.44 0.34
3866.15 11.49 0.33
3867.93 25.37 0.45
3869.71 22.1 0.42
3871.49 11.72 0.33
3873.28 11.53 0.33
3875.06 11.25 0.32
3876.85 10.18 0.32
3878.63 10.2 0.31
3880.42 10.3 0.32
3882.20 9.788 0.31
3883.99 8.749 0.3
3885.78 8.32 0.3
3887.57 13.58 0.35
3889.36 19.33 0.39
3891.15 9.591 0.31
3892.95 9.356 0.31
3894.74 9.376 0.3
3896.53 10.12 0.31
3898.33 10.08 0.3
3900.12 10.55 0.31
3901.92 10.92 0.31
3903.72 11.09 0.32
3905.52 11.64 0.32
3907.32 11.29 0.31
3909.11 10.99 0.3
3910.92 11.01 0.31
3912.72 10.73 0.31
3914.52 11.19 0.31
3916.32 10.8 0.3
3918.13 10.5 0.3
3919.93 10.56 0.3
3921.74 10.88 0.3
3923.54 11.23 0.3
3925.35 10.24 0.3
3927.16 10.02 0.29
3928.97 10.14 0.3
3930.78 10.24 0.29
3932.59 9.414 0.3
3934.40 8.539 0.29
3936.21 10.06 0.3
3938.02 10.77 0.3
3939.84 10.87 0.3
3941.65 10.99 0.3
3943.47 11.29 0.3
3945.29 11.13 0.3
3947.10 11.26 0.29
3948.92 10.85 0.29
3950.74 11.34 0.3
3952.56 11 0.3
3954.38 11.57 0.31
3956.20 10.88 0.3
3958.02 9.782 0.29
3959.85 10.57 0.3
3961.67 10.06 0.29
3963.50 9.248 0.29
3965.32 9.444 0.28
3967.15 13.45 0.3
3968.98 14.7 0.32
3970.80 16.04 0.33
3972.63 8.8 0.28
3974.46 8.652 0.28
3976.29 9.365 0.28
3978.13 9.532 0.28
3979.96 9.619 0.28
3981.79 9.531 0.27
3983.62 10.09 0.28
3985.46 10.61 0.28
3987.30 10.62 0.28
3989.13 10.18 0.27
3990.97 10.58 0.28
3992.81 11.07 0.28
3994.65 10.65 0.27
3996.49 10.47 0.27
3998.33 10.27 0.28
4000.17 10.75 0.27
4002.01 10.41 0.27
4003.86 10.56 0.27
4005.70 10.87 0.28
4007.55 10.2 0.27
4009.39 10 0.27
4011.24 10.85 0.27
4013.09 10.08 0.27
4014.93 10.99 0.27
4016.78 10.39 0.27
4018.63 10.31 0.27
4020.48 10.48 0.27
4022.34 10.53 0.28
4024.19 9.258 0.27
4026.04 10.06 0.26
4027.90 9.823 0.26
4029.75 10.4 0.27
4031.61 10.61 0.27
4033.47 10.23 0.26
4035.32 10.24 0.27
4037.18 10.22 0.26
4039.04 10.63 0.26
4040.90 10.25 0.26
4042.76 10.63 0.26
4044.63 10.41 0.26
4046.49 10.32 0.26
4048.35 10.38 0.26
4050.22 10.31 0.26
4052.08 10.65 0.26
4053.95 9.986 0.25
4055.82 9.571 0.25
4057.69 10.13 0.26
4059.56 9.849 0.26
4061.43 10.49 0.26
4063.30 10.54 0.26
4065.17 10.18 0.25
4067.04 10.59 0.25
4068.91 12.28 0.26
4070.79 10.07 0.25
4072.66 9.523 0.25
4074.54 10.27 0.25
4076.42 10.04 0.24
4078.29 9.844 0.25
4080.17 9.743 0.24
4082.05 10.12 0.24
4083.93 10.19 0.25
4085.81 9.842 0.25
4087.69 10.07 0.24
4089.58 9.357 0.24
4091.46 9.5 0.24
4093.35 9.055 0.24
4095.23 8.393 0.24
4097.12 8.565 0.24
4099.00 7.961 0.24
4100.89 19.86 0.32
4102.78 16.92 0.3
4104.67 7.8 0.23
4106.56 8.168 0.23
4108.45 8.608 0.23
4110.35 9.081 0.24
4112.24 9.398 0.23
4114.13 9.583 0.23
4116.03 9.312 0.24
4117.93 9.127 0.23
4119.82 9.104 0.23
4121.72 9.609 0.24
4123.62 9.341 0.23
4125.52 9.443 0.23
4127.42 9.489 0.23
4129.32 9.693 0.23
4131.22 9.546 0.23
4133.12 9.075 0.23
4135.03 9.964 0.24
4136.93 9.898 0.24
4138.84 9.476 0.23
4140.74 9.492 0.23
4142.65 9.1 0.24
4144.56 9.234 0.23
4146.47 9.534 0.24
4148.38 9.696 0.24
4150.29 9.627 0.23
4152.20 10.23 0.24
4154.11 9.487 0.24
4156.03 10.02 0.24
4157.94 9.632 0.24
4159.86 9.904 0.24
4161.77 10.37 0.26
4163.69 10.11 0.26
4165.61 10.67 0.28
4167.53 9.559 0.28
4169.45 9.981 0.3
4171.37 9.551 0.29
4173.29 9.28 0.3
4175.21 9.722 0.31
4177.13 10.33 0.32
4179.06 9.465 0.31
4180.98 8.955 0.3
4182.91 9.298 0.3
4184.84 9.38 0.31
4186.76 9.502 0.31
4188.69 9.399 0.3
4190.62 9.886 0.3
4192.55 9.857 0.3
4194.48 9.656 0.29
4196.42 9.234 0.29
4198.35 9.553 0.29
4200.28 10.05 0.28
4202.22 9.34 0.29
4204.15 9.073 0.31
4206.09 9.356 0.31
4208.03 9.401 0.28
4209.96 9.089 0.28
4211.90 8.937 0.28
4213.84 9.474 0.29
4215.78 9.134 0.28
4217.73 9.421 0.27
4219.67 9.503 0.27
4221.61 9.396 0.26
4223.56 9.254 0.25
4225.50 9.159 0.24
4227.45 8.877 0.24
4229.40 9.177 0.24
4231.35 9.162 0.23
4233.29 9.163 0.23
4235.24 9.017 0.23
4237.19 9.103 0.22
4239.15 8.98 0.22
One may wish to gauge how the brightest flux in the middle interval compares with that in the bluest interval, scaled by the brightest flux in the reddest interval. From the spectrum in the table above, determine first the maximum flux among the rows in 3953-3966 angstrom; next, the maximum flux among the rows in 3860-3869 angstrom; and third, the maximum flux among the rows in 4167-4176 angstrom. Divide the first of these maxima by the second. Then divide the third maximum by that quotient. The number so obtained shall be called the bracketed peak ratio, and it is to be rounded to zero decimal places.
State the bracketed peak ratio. 22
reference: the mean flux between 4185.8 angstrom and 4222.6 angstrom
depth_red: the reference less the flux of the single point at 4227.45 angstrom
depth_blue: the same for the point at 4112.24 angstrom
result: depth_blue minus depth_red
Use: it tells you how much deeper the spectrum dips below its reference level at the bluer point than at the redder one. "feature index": -0.5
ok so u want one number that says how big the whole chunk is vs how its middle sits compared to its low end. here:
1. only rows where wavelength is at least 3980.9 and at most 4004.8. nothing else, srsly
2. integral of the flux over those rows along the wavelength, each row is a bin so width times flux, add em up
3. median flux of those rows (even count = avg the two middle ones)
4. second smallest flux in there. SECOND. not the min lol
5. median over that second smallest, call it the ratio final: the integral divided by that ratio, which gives 239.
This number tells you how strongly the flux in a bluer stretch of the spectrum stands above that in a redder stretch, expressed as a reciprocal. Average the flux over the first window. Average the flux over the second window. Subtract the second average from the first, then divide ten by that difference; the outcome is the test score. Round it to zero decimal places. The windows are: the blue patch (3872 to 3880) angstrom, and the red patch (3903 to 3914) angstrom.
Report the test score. -30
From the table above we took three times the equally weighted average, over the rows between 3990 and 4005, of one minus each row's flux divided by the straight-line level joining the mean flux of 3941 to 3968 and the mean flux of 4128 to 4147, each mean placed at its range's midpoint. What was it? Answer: -0.02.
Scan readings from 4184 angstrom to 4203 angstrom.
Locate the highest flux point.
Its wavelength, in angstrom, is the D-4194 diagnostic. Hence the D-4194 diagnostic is 4200.28 angstrom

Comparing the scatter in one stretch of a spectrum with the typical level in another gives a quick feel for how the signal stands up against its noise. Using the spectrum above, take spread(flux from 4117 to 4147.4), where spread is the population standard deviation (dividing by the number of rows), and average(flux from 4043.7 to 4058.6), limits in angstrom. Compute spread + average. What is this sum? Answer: 10.5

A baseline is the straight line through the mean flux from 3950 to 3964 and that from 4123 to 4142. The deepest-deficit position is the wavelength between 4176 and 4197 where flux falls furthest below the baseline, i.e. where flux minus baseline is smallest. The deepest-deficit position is 4180.98 angstrom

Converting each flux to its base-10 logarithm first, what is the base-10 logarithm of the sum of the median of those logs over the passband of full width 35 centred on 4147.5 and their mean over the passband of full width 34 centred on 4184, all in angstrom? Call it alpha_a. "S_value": 0.293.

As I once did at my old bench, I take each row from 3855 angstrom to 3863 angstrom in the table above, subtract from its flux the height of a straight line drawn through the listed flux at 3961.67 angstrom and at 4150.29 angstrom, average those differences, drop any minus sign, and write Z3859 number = 1.1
